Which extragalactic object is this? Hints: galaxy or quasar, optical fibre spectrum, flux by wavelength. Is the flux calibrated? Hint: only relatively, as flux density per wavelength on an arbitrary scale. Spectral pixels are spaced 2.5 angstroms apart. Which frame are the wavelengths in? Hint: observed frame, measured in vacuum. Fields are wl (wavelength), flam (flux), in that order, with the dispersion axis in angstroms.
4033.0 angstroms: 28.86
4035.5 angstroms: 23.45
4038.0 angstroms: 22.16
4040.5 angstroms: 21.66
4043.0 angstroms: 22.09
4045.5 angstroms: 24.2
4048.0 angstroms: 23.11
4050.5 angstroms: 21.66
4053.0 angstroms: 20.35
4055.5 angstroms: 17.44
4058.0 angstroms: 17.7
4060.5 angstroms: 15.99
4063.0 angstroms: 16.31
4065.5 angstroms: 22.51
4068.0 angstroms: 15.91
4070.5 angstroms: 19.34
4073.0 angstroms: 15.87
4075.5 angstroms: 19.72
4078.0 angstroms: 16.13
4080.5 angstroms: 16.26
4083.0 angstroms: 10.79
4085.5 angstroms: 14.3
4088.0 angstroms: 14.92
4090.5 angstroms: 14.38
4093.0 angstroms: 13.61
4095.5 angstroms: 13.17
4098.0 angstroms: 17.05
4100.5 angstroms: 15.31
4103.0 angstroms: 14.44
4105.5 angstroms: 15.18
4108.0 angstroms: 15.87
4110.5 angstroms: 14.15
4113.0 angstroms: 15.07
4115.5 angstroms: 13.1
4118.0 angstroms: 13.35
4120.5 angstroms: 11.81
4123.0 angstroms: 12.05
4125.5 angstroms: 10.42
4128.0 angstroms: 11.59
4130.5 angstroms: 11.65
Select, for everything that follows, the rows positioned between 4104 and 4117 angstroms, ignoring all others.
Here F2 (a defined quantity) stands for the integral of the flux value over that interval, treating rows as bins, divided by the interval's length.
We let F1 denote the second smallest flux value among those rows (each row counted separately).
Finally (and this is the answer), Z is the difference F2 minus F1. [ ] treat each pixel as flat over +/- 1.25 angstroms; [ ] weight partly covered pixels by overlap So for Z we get 0.5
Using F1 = 14.15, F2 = 14.6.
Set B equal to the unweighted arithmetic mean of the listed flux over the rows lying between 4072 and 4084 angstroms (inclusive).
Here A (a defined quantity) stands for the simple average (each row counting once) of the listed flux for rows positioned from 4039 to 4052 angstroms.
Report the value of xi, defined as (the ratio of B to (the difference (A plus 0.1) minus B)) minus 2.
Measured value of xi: 0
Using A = 23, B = 16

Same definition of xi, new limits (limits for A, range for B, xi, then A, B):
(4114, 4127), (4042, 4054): -4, 12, 22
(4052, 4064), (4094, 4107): 4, 18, 15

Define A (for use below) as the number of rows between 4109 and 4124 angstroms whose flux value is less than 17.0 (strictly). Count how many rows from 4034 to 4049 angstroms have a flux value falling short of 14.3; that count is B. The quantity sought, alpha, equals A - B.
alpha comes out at 6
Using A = 6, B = 0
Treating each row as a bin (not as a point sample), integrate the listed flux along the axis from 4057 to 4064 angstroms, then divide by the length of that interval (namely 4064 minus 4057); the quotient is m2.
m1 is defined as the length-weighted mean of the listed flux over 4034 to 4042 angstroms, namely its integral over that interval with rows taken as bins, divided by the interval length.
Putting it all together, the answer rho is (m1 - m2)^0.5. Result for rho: 2.44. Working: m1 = 22.6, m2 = 17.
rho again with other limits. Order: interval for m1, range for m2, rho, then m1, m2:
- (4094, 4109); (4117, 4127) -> 1.81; 15.1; 12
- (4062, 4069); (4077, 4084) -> 1.98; 18.4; 14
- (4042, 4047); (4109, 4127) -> 3.21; 23.2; 13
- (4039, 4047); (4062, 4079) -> 2.15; 22.6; 18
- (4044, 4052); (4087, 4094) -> 2.93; 22.9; 14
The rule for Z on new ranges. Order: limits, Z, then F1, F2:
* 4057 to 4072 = 1.9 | 15.99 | 17.9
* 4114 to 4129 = 0.5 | 11.59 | 12.1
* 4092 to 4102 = 1.2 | 13.61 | 14.8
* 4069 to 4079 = 1.6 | 16.13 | 17.8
